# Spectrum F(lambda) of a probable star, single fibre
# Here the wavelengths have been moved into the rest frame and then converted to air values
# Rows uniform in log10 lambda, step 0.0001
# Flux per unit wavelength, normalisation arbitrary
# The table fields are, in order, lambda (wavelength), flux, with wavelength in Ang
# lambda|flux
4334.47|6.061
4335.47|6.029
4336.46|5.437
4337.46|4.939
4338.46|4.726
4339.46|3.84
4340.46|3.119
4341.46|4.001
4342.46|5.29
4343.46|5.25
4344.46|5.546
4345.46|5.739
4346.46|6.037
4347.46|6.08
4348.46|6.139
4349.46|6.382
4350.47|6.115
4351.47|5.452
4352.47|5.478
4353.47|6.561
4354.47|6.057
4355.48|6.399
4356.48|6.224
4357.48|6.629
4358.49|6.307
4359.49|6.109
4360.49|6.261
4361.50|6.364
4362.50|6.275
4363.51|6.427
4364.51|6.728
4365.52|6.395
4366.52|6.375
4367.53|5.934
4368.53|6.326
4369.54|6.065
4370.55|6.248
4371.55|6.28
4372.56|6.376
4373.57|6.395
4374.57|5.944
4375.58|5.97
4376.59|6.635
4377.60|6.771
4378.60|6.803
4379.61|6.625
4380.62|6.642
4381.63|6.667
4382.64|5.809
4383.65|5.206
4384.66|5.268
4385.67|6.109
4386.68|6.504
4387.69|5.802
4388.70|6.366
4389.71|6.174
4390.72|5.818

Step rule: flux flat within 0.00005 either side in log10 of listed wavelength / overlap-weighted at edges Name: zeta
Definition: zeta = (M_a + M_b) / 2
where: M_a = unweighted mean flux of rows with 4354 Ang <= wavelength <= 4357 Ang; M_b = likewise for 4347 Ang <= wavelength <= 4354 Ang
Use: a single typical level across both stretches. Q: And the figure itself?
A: 6.13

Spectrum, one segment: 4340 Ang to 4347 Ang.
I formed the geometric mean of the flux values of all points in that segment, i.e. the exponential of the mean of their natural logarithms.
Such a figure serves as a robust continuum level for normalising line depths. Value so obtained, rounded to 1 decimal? 4.9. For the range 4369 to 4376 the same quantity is 6.2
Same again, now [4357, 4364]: 6.3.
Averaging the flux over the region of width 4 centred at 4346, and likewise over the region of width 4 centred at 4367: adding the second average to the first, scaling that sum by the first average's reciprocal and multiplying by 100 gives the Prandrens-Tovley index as 207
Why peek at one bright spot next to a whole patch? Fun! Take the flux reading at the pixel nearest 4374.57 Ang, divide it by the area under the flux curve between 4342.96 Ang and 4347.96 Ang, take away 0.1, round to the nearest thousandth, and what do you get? 0.107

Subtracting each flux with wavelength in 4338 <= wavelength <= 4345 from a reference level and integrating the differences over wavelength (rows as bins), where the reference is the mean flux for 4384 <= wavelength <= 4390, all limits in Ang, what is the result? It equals 10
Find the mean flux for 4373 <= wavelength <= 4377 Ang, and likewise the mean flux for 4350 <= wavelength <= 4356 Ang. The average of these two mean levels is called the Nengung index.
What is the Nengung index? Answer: 6.12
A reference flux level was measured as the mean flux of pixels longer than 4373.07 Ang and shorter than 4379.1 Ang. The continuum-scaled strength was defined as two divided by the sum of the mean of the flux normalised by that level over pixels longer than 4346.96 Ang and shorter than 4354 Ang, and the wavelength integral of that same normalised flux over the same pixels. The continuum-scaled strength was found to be 0.27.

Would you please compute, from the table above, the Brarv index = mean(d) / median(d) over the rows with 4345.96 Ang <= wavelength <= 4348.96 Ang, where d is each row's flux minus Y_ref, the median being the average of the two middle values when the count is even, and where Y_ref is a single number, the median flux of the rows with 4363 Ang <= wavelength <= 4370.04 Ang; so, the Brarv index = 0.98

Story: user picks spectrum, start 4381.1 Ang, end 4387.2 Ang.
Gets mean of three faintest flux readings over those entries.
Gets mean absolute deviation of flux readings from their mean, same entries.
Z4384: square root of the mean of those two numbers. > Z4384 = 1.722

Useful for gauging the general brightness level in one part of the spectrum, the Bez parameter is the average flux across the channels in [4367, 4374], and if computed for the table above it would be 6.23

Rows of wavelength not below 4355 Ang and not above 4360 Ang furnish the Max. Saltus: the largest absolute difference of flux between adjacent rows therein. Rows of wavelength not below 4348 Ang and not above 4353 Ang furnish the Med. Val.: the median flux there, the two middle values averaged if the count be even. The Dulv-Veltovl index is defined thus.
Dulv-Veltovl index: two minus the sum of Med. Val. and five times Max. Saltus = -6.1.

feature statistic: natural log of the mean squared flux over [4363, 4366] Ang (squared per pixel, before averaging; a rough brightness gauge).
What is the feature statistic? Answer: 3.75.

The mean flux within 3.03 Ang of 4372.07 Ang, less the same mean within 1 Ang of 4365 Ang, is -0.34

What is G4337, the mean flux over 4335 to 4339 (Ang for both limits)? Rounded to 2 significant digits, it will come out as 5.3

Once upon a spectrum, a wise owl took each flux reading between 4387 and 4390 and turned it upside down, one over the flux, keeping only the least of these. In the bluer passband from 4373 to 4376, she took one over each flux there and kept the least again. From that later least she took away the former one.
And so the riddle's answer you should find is -0.001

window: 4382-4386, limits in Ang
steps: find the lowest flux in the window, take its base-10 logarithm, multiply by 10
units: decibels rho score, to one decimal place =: 7.2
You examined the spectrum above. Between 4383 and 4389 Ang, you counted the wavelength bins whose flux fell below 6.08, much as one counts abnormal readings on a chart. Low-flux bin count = 3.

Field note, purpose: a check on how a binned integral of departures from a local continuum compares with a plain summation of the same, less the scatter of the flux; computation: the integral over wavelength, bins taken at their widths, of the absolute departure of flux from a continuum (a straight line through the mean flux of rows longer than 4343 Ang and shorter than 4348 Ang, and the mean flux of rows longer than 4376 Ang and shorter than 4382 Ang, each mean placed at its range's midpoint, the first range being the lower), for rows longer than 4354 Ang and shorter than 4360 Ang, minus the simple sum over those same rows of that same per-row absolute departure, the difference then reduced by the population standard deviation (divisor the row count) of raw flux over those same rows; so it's -0.19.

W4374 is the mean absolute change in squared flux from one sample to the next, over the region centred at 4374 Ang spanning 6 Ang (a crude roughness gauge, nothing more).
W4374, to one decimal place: 3.1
